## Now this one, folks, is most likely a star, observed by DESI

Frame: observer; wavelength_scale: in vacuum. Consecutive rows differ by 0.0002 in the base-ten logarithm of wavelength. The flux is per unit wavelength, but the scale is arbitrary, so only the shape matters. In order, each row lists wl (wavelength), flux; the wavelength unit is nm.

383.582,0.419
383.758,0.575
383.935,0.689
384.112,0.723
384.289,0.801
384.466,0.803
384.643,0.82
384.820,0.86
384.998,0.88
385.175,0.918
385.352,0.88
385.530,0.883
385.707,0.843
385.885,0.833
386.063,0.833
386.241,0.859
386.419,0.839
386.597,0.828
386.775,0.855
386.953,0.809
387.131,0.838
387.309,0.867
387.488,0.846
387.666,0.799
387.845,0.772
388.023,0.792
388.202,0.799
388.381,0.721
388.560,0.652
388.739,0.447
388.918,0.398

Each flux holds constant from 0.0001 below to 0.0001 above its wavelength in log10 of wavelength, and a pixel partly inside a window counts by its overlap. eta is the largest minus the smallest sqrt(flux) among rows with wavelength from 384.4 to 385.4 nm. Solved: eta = 0.062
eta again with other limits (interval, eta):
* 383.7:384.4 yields 0.137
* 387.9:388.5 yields 0.045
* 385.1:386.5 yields 0.045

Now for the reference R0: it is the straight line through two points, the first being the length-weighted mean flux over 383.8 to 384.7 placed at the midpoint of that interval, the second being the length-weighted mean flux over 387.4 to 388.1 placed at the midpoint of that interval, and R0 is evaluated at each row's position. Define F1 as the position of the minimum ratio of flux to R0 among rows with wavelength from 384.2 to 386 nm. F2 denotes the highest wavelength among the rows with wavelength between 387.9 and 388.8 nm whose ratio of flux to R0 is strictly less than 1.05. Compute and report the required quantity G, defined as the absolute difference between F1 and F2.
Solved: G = 4.27 nm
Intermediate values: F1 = 384.466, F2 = 388.739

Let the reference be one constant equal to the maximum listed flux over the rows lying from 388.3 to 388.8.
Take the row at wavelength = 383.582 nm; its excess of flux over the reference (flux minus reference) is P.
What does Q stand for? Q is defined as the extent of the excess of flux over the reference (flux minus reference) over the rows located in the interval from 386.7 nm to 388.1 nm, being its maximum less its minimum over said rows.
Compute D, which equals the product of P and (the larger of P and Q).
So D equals -0.03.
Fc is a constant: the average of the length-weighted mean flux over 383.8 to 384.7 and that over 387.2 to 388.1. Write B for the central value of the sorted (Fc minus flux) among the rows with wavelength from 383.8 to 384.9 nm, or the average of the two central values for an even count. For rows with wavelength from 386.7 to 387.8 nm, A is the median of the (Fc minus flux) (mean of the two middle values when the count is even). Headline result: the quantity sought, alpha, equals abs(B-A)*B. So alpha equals -0.0006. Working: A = -0.056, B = -0.016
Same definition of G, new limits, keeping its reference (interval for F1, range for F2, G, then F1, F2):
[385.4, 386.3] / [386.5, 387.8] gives 1.60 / 386.063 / 387.666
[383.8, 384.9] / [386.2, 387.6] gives 3.02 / 383.935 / 386.953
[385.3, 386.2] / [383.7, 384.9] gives 1.95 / 386.063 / 384.112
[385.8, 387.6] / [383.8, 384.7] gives 2.84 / 386.953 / 384.112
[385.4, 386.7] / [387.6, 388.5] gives 1.78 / 386.597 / 388.381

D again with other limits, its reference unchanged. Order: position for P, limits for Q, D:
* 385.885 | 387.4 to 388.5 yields 0.01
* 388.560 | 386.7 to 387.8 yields 0.00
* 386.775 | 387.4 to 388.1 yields 0.02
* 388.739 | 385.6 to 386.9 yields -0.01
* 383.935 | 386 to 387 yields 0.00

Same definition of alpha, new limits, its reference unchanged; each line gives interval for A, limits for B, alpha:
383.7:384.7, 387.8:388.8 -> 0.0006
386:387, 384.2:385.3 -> -0.0002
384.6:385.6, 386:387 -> -0.0022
